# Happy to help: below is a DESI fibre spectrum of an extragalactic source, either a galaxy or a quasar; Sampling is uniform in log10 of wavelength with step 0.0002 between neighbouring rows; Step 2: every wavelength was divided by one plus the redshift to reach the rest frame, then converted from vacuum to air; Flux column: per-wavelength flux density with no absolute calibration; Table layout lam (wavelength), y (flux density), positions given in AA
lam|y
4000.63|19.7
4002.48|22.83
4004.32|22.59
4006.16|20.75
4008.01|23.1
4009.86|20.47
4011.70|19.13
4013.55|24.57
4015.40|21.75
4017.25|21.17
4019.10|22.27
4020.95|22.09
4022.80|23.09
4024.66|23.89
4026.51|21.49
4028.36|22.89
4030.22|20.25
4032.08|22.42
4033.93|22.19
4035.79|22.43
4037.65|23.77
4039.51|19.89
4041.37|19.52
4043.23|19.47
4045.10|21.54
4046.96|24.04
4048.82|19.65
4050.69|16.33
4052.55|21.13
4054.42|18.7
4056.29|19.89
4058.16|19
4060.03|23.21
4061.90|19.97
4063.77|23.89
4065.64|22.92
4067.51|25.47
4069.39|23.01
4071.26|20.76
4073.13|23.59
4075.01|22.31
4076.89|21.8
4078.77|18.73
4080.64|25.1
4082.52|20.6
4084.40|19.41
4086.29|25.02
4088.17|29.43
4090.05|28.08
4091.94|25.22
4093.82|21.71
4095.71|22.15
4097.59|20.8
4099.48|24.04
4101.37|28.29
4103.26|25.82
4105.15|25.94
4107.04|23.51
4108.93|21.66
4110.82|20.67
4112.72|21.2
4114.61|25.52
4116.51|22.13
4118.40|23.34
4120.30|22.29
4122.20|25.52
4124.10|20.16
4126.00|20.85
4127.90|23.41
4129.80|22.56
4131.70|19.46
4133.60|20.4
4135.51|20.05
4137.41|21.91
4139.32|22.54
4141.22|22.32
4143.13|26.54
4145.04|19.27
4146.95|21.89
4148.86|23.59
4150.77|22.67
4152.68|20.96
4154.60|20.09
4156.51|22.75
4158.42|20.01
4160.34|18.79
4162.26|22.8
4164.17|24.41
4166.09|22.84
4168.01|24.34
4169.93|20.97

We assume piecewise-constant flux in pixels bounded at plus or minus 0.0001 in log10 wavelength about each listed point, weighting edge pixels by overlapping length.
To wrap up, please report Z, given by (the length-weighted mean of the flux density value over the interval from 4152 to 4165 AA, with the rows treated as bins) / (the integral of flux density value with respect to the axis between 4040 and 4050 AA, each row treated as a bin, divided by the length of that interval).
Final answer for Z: 1.03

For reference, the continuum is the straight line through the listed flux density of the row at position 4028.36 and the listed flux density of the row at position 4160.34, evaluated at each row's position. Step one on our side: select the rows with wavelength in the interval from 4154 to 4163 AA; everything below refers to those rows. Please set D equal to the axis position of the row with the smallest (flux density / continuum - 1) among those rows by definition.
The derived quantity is 4160.34 AA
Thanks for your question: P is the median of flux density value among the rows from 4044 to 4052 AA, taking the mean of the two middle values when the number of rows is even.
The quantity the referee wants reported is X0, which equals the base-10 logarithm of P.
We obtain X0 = 1.31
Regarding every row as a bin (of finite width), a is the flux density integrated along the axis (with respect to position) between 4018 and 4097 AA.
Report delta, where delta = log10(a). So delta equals 3.2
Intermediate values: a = 1746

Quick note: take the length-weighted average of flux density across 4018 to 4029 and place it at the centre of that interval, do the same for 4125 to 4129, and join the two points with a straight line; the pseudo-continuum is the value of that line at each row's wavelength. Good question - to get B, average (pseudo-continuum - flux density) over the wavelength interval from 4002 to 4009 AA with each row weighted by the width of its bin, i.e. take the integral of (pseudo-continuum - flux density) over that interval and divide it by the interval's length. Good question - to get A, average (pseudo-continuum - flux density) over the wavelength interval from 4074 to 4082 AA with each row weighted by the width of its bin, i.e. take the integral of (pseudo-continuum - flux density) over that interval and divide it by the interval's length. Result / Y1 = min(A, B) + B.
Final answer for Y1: 0.8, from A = 0.43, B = 0.4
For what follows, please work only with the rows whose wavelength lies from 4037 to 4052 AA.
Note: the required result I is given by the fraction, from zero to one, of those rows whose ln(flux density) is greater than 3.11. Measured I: 0.25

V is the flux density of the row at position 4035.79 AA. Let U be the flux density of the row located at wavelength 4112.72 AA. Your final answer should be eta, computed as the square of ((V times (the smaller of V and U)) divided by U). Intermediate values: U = 21.2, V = 22.43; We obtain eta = 503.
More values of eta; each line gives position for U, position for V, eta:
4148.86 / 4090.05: 788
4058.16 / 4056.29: 396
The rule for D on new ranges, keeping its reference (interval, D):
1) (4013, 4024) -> 4017.25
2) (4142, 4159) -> 4145.04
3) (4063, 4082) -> 4078.77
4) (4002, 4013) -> 4011.70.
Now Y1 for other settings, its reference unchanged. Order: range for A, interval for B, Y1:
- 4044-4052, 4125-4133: 1.2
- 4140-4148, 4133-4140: 0.4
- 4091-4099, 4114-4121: -2.2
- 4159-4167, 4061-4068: -1.0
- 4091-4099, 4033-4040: 0.1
